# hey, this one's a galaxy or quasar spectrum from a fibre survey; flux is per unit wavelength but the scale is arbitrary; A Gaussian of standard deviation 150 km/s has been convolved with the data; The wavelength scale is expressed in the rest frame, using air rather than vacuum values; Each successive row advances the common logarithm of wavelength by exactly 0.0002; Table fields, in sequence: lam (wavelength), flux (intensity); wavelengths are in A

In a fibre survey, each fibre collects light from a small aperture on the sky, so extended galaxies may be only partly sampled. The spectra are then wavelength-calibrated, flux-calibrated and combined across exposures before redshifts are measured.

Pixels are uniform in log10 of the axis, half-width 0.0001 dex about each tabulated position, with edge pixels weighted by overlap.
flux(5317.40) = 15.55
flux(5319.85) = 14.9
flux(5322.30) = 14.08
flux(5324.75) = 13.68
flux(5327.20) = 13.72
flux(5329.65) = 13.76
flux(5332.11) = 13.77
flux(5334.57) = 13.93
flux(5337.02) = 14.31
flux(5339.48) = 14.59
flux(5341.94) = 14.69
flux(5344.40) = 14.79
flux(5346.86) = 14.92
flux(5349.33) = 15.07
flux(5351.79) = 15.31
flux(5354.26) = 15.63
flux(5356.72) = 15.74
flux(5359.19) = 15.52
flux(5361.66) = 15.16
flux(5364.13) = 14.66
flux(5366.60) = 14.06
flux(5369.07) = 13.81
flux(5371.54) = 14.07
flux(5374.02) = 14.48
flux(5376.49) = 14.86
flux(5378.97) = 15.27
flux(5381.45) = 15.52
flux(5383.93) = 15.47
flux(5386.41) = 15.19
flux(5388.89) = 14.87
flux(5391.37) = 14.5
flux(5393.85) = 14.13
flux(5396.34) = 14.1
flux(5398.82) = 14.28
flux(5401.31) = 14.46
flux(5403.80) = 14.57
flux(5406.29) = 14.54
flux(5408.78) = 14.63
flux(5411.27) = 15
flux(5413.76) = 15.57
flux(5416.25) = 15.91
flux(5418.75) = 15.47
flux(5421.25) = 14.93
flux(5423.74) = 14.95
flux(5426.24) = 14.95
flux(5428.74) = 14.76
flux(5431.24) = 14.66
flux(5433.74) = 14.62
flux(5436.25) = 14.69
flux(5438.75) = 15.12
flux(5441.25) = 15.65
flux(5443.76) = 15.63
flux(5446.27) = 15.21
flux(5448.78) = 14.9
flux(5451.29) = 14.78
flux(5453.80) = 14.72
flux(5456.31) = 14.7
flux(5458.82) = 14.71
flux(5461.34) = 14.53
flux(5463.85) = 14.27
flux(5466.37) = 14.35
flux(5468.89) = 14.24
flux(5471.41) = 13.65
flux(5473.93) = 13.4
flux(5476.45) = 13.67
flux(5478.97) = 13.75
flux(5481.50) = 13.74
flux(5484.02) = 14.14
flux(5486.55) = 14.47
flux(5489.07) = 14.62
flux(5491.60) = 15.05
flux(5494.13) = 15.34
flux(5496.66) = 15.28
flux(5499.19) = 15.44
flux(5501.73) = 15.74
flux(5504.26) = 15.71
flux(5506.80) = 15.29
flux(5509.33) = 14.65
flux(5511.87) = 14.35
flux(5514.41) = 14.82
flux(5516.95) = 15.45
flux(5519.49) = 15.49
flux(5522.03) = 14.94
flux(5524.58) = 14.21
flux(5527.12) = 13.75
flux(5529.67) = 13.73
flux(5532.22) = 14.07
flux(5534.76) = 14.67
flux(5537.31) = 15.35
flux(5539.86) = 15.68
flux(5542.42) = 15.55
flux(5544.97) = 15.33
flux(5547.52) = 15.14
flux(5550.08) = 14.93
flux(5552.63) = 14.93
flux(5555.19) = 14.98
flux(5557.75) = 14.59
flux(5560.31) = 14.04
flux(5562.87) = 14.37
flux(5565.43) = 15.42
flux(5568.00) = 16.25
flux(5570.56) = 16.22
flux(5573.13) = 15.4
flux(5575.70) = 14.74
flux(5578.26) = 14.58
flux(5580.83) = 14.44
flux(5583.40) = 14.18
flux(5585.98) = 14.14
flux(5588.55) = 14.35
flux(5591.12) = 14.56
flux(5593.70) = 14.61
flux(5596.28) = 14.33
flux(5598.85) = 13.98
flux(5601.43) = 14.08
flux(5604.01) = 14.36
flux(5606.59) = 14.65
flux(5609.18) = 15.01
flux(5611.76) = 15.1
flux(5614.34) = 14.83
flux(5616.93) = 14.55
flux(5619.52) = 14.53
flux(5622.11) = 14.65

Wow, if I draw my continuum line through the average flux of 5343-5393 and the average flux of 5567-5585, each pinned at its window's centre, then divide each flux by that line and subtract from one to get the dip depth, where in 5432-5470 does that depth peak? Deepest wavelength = 5468.89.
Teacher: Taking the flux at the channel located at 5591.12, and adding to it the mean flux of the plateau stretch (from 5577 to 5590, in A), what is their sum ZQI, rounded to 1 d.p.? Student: 28.9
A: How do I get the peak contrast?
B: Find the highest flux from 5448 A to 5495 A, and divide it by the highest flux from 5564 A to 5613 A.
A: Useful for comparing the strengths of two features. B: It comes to 0.94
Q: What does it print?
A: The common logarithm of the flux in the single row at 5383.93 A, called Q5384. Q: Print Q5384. 1.19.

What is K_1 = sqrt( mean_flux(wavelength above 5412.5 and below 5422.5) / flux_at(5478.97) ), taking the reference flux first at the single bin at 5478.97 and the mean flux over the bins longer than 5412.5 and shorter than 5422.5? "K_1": 1.06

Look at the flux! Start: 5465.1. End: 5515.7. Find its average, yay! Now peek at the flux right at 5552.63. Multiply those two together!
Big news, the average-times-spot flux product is 218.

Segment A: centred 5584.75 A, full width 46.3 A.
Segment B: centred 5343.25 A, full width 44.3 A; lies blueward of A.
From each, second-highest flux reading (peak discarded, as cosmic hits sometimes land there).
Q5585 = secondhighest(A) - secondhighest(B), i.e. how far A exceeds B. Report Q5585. 0.59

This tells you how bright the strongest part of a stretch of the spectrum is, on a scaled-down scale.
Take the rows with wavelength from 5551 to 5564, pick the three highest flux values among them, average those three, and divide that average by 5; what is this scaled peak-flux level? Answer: 2.97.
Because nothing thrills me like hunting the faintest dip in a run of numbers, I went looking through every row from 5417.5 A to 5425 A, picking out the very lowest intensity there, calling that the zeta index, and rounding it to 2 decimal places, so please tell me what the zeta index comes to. 14.93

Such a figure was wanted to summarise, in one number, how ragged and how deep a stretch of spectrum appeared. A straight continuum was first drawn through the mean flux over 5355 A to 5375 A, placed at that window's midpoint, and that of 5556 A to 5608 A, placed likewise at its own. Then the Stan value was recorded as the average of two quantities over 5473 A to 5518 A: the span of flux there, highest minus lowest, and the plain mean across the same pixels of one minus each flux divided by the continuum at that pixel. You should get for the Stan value 1.2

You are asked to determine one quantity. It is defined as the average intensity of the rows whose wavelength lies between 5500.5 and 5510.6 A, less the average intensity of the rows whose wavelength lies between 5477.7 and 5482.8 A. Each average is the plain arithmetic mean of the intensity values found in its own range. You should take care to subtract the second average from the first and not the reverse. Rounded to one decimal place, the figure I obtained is 1.6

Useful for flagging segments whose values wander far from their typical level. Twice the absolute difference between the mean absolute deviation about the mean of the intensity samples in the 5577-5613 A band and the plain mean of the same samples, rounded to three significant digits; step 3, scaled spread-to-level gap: 28.4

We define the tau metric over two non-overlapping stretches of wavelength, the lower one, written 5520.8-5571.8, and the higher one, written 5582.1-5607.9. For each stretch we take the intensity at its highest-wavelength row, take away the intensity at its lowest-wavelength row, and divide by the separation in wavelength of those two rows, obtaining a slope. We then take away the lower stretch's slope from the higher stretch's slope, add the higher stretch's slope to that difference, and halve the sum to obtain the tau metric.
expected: 0.007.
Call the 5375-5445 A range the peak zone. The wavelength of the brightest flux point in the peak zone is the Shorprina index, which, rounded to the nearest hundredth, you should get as 5416.25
